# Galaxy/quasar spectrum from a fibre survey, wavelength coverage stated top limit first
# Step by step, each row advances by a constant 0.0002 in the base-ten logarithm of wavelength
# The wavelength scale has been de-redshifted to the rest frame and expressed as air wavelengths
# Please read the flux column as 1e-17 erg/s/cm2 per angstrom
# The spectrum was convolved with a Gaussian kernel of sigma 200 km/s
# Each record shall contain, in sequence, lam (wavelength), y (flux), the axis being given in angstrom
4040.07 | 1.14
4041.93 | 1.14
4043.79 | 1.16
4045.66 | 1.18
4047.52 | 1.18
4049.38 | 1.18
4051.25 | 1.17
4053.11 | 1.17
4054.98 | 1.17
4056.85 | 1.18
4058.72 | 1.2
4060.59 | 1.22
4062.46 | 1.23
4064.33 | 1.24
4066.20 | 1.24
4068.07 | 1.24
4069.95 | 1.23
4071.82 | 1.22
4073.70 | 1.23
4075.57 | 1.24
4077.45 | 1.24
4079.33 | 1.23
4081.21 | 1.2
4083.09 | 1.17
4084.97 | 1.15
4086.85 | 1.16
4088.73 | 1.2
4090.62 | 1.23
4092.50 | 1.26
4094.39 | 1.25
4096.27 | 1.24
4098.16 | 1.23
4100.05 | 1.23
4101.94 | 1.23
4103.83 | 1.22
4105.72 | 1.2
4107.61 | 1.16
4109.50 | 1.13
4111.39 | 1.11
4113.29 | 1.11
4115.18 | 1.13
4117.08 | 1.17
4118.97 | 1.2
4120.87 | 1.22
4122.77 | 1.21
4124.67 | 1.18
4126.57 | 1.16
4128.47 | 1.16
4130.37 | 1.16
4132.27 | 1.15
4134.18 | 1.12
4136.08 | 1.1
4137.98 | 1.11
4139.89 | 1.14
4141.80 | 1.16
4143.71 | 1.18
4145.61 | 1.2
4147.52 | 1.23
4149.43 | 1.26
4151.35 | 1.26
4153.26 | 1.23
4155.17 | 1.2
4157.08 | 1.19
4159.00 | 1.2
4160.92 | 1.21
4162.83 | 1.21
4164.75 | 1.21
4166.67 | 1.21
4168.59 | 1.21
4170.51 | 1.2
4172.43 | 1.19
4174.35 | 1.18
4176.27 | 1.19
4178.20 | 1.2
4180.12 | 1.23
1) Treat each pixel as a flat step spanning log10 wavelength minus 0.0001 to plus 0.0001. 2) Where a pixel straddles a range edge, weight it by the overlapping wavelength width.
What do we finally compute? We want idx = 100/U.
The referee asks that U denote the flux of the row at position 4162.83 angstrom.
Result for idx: 83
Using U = 1.21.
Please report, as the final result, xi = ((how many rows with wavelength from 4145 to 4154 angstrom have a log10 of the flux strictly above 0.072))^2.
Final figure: 25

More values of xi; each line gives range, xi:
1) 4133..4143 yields 0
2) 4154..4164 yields 25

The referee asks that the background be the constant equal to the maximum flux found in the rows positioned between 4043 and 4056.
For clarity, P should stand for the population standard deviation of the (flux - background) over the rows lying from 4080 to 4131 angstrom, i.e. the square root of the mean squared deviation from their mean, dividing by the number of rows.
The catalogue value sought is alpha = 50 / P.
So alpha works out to 1200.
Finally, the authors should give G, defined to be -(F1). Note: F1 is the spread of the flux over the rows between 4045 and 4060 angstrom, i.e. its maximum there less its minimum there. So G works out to -0.030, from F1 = 0.03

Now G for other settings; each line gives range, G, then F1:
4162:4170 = 0.000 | 0.00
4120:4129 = -0.060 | 0.06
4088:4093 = -0.060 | 0.06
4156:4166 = -0.020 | 0.02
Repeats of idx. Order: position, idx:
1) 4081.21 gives 83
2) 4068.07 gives 81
